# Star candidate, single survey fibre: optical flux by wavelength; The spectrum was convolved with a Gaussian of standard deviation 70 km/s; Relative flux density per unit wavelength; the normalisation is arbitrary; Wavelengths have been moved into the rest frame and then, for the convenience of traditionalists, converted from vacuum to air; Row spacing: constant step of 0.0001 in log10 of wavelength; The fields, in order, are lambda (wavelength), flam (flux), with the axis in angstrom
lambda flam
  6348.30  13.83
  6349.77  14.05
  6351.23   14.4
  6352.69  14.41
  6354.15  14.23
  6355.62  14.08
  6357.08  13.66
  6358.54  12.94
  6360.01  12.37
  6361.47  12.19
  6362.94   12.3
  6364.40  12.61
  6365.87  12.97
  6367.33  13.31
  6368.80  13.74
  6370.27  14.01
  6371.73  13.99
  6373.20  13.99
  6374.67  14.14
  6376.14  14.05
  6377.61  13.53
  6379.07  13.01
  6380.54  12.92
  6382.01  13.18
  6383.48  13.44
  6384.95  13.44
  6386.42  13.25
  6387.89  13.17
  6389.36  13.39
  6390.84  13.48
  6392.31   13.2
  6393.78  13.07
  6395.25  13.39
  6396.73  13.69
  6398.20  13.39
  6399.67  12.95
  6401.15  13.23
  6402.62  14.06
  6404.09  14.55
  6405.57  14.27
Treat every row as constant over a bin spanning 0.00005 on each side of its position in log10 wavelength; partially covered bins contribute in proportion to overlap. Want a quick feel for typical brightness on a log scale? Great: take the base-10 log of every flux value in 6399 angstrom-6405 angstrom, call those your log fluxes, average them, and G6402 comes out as 1.136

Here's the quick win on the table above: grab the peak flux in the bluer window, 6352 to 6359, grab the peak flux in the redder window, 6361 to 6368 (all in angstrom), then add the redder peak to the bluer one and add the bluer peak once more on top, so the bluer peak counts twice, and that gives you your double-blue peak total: 42.1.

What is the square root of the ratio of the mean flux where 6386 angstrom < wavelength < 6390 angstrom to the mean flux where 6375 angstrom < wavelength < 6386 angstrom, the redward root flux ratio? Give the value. 1.00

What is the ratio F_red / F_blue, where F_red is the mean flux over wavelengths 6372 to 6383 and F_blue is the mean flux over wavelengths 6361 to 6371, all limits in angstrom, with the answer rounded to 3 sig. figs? 1.04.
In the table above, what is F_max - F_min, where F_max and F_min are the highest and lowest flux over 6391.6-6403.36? 1.11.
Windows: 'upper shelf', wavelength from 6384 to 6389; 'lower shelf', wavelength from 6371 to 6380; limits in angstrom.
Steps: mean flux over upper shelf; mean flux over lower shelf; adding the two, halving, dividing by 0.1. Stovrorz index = 135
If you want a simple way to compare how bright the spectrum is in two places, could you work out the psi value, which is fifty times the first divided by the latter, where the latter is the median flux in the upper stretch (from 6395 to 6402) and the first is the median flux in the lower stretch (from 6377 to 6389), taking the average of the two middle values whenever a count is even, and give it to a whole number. 49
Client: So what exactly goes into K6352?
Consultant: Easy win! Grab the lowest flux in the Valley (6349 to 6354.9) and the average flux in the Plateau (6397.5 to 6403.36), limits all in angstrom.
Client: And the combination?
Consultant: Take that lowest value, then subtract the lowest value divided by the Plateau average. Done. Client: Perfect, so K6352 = 13.0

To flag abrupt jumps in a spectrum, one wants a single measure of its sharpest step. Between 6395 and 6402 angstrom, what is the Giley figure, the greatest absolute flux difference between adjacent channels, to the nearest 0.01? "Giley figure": 0.44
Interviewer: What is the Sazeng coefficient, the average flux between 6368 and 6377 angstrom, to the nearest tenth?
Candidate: 14.0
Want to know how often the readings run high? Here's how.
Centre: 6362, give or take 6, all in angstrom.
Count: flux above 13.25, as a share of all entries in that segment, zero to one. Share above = 0.25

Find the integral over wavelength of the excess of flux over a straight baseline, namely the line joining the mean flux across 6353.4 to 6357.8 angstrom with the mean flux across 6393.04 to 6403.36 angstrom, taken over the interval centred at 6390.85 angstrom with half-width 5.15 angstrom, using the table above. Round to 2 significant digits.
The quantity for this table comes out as -2.3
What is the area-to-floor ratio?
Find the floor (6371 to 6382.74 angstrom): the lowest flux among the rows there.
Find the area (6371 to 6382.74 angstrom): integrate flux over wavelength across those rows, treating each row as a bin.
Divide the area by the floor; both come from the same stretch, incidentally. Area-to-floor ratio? 12.4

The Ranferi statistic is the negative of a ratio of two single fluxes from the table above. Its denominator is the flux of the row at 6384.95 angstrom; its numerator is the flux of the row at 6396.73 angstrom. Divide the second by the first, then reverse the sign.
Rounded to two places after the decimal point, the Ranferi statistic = -1.02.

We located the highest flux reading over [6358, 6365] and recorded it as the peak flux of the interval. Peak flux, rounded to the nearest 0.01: 12.94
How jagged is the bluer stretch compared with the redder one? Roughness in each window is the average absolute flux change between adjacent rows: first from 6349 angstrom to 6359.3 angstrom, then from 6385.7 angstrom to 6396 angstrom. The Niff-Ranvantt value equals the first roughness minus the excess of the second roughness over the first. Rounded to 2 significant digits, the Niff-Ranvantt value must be 0.42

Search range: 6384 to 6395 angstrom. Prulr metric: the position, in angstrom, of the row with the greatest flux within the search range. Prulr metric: 6390.84 angstrom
